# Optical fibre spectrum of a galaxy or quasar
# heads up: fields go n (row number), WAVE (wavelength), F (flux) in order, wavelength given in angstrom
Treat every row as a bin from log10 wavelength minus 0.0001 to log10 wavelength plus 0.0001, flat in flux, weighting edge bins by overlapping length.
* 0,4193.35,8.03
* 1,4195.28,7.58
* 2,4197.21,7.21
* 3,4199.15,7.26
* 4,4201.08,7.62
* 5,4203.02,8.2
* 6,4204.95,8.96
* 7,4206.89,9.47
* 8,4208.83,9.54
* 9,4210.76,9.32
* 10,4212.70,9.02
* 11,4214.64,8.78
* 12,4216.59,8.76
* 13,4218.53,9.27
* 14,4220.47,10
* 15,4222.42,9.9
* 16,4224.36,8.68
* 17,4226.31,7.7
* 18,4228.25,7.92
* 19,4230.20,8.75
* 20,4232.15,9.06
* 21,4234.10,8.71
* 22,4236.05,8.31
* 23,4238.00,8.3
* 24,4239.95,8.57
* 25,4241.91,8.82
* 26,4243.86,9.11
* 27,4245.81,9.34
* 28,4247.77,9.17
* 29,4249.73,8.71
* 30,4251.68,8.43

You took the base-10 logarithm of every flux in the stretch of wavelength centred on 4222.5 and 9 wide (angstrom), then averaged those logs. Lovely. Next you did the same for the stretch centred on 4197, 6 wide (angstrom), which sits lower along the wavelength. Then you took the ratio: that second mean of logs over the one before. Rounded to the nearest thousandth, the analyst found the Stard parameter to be 0.905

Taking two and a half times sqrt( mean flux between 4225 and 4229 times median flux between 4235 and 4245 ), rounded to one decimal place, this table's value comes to 20.5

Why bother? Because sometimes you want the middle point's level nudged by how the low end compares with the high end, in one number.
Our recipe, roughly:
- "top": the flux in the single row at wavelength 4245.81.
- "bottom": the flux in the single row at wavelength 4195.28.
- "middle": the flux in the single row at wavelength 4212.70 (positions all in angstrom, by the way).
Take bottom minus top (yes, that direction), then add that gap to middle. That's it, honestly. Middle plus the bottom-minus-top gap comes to 7.3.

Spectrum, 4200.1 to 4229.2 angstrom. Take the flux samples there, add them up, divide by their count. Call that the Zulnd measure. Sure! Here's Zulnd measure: 8.9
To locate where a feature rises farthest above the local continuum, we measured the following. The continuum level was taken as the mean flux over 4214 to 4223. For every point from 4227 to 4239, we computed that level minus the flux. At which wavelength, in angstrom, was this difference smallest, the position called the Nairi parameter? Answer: 4232.15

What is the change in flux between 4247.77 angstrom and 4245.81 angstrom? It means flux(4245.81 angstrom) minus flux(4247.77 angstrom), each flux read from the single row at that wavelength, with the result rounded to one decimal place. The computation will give 0.2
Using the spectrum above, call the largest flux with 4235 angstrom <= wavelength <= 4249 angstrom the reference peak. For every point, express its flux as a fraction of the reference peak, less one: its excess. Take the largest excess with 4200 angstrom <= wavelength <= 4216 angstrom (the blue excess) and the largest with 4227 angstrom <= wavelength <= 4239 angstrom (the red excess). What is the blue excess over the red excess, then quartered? -0.18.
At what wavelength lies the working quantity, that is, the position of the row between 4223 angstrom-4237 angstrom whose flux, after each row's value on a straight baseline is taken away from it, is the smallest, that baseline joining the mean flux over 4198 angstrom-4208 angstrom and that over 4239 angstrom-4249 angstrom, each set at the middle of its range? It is 4226.31 angstrom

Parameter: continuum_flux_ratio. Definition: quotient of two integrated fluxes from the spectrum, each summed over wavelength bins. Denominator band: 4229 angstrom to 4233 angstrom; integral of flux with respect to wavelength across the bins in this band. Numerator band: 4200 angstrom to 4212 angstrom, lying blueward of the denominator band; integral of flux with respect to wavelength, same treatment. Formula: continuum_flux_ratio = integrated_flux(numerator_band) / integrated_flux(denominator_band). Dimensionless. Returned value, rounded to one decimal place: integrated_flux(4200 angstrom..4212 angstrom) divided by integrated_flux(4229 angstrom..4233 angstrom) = 3.0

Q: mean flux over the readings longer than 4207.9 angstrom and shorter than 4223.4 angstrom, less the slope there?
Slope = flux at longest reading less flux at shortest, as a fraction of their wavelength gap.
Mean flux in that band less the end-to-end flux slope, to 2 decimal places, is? 9.30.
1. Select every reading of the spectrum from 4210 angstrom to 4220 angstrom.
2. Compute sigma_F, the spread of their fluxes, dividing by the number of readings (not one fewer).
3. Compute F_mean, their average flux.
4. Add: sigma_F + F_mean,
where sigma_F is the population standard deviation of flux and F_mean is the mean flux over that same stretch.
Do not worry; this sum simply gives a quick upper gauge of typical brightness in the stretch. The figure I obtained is 9.3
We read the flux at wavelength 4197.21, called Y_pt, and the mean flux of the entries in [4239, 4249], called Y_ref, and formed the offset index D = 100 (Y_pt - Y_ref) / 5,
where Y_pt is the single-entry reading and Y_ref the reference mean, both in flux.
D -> -36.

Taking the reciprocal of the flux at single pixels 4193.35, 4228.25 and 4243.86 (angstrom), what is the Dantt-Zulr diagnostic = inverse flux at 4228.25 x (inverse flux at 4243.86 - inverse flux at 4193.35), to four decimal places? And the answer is -0.0019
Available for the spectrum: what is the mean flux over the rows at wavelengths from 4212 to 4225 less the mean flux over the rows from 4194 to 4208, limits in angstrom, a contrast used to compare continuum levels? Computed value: 1.2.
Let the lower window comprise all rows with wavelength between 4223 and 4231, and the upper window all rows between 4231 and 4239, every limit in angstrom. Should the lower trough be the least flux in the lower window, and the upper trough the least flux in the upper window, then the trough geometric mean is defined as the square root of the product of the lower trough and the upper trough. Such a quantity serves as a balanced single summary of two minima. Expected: 7.99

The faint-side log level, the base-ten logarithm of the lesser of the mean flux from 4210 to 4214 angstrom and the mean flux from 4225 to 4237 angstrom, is 0.925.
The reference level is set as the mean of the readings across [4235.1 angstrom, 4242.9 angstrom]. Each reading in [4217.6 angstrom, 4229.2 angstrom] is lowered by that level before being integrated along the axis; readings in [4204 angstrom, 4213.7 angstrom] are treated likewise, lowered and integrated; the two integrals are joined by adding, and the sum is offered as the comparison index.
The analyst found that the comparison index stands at 12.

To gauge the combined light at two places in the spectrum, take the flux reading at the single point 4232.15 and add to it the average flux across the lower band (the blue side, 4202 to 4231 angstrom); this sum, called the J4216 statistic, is 18.0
